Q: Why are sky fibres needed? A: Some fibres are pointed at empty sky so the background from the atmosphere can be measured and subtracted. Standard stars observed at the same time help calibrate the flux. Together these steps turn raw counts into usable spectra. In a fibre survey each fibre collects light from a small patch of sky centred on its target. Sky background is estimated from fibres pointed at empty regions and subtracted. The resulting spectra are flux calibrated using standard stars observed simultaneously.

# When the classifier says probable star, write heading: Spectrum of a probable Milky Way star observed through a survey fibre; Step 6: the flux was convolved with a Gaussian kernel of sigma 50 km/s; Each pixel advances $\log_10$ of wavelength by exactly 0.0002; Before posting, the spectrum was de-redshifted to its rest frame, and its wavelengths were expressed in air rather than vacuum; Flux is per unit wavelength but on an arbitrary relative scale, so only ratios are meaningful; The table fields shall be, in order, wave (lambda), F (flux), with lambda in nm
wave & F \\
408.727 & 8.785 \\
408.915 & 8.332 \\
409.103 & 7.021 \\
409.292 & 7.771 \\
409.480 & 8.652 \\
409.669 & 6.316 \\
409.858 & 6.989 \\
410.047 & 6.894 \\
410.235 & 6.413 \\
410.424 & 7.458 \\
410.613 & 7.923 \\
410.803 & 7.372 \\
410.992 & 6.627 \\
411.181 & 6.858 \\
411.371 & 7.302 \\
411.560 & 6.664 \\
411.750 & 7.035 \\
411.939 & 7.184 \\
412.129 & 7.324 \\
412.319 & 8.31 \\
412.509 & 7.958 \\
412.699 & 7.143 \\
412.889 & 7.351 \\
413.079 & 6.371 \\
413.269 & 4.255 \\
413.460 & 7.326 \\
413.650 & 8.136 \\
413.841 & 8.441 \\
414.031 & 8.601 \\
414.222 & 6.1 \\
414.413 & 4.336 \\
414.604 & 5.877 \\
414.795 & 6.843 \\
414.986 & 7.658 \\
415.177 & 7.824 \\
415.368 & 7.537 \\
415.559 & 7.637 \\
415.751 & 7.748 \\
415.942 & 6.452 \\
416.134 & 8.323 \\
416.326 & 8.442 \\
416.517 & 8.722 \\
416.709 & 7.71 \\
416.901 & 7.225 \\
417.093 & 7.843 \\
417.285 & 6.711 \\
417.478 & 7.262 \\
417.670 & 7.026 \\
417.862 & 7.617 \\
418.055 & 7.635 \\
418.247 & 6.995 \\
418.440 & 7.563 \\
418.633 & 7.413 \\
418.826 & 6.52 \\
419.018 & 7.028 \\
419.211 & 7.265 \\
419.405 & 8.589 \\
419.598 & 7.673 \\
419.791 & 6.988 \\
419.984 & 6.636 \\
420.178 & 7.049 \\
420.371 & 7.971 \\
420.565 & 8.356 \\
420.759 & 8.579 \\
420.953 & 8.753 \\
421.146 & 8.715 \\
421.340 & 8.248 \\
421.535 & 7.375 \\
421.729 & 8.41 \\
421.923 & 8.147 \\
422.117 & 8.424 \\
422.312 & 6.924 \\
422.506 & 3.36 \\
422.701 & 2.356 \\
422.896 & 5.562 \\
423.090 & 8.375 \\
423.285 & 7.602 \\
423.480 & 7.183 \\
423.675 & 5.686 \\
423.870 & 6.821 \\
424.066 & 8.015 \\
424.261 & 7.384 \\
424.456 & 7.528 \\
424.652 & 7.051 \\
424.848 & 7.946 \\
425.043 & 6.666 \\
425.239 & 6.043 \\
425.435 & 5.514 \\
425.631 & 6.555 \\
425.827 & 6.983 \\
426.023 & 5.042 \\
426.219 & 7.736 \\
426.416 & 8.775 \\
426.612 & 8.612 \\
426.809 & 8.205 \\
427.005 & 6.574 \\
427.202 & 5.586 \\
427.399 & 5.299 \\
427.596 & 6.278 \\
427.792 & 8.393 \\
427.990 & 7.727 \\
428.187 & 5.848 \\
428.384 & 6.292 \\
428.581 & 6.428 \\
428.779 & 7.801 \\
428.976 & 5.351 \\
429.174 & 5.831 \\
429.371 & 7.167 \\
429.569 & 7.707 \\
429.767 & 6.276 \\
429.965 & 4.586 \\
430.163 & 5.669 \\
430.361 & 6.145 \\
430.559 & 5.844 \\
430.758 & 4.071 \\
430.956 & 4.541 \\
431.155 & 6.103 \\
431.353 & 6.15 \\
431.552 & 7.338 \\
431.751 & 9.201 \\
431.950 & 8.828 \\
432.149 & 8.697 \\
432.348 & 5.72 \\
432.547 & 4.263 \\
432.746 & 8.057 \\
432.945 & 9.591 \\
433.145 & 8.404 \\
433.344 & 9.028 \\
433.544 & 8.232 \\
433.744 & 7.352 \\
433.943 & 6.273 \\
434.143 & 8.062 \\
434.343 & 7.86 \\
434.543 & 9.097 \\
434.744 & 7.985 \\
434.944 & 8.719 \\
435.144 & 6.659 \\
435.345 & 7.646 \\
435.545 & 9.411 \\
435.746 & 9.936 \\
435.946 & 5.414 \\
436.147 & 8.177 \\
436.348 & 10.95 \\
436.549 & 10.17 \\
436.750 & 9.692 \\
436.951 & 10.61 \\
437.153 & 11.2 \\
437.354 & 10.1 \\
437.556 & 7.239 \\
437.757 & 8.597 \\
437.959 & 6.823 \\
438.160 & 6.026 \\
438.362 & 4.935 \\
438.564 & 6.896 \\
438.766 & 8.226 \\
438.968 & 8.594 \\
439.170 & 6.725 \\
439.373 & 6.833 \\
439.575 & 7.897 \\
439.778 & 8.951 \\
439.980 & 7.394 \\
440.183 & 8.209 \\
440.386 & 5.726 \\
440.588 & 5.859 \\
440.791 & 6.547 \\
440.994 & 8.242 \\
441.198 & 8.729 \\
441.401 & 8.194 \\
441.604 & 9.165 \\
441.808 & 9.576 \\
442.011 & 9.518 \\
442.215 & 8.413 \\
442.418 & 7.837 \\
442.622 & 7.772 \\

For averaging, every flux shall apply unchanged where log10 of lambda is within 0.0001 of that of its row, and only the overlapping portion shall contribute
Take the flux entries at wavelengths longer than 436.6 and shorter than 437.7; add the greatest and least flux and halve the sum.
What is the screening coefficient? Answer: 9.2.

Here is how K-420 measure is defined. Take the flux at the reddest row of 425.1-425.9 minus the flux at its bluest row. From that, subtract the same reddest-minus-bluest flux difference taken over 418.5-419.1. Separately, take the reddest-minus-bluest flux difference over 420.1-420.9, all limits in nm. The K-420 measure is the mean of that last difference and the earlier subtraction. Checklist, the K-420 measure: 1.4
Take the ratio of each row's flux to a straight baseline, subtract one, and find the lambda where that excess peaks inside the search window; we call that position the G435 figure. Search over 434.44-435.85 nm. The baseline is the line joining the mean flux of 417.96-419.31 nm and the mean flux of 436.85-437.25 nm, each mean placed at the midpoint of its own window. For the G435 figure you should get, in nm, 435.746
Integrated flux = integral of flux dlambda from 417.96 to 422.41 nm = 34.3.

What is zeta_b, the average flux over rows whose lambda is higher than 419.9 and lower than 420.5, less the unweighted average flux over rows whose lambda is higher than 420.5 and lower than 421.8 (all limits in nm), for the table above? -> -1.1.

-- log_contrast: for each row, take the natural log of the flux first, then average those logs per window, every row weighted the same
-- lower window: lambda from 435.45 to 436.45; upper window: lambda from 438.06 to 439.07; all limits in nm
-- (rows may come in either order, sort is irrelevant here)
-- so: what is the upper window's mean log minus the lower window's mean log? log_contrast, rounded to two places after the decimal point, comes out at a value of -0.23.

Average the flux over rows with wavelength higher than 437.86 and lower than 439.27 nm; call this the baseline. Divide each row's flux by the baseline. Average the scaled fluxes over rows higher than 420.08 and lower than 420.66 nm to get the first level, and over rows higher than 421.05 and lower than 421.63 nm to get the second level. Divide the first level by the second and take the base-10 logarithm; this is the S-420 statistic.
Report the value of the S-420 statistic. -0.02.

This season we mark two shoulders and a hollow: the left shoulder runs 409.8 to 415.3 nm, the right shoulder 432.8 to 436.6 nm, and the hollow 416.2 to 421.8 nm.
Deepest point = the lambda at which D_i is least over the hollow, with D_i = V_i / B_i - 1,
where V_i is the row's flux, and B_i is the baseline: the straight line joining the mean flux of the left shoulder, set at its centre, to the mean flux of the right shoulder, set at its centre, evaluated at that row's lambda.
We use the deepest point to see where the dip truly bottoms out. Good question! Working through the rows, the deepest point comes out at 418.826 nm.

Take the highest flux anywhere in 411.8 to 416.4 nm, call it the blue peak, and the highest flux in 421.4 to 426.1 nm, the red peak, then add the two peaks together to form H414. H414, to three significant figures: 17.0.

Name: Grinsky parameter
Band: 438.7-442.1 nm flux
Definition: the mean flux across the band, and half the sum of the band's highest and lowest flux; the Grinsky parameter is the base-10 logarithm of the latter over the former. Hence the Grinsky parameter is -0.01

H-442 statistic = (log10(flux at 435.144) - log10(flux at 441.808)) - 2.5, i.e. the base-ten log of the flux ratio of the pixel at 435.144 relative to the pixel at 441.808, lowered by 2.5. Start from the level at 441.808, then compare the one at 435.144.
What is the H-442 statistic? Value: -2.66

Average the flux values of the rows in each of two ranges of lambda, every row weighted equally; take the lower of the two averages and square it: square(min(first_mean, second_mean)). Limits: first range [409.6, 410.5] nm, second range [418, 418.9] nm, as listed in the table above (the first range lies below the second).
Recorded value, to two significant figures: 46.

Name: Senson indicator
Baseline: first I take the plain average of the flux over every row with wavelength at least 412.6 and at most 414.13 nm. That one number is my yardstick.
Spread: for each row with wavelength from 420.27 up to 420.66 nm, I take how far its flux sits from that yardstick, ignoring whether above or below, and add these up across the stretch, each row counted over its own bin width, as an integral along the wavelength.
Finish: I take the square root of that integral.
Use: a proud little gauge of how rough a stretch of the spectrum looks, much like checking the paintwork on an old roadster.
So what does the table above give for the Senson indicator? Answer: 0.61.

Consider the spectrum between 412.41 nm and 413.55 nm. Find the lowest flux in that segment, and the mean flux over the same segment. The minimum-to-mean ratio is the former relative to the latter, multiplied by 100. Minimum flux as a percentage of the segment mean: 63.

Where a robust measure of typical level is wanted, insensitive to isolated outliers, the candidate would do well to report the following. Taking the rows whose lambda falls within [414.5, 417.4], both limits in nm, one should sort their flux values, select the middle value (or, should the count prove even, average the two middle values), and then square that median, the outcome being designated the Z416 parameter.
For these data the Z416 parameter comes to 59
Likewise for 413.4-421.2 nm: 58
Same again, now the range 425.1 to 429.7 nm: 43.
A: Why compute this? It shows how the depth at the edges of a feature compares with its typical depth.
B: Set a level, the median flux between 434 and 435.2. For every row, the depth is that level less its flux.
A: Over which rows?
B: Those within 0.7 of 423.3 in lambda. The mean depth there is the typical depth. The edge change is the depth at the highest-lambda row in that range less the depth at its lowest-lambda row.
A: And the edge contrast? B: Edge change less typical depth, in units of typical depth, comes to -3.5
